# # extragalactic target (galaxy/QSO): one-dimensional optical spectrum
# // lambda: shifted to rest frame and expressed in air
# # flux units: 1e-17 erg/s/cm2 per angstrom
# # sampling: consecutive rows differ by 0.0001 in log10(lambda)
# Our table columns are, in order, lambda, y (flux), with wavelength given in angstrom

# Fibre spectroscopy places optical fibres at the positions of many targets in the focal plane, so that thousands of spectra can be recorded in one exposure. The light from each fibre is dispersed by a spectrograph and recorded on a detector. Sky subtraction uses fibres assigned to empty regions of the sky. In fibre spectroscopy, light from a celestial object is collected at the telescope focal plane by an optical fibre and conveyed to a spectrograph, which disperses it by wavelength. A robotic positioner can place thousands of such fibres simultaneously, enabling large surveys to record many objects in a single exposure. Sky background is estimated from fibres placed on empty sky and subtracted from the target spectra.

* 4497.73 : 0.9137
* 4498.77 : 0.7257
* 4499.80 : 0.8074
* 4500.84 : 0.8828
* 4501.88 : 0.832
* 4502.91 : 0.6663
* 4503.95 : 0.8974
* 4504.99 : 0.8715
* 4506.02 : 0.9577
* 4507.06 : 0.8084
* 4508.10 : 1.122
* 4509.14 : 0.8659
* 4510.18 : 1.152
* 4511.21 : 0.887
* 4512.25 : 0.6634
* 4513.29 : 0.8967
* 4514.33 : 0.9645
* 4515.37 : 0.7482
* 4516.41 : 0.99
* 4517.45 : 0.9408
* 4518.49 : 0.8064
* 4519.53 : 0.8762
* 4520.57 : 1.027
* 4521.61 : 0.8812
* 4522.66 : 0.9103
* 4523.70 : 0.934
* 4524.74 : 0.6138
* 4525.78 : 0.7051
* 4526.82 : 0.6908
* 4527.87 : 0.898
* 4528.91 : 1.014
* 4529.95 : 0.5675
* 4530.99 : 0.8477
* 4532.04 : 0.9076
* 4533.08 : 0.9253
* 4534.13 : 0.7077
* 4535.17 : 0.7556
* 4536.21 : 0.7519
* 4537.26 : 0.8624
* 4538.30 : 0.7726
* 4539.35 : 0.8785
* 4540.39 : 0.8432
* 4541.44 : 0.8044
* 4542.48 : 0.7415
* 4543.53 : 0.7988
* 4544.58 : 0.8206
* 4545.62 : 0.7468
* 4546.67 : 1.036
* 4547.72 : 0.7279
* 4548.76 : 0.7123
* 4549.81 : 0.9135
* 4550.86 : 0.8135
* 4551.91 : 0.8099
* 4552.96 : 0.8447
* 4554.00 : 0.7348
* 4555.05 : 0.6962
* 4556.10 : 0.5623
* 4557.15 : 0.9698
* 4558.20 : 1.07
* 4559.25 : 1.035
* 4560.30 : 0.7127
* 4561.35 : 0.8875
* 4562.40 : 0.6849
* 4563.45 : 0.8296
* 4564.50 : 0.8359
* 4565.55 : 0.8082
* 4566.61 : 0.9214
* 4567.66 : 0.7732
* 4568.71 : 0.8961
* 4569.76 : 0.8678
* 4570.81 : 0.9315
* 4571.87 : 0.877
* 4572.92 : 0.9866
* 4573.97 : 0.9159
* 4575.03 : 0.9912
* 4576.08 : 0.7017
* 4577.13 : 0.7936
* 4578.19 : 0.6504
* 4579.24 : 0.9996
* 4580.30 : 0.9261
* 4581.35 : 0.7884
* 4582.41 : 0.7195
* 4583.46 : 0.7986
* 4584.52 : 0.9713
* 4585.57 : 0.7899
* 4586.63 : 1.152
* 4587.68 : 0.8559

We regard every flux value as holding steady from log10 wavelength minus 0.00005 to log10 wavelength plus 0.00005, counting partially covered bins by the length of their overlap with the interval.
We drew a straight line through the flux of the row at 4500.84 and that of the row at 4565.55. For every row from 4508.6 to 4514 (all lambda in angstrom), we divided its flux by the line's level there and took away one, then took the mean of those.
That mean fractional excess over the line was 0.03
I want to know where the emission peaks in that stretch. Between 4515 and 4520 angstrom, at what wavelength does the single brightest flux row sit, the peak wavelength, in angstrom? 4516.41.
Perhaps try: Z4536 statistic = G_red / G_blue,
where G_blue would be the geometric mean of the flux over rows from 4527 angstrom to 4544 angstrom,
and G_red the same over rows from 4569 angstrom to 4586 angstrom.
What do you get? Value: 1.05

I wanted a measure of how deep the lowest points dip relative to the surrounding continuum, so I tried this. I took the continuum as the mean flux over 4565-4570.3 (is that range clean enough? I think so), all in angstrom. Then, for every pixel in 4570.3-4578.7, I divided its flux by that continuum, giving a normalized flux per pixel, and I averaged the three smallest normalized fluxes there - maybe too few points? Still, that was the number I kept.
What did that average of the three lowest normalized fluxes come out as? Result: 0.838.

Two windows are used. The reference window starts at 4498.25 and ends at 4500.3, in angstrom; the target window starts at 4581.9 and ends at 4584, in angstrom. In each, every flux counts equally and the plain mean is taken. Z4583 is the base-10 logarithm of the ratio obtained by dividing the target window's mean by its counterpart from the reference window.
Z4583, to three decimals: -0.004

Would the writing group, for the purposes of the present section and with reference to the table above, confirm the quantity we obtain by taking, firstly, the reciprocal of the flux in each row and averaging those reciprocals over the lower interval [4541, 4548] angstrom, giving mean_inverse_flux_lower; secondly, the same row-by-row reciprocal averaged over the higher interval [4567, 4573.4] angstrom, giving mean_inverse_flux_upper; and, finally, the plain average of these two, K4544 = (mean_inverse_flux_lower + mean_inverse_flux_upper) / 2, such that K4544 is 1.19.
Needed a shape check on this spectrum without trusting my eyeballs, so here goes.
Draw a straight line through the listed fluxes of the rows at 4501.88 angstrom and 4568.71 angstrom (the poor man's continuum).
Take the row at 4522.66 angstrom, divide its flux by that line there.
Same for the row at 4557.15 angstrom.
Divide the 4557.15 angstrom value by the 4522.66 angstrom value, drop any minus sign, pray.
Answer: 1.03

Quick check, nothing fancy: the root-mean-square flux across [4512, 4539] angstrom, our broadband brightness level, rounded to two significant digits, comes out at 0.84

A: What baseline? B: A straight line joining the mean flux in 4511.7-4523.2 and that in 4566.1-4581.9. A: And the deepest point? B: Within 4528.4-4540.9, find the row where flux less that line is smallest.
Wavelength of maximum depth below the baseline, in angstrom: 4529.95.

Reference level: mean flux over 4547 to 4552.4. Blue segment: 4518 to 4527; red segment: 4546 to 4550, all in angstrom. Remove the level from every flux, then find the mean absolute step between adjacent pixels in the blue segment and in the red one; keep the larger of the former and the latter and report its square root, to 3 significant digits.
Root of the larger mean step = 0.418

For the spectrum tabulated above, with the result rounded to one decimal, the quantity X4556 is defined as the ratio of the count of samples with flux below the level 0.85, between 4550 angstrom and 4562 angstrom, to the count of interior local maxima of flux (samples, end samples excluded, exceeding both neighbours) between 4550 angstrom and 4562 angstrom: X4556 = 3.5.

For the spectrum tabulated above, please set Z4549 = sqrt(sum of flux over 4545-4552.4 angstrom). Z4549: 2.4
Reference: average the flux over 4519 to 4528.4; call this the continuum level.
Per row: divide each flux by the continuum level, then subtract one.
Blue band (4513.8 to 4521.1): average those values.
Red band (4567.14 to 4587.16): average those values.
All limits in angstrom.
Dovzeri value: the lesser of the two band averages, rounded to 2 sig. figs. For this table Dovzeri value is 0.039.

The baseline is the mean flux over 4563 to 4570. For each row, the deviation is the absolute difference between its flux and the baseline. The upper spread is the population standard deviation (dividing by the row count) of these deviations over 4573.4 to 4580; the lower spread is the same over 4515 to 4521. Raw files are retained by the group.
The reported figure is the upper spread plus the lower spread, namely 0.103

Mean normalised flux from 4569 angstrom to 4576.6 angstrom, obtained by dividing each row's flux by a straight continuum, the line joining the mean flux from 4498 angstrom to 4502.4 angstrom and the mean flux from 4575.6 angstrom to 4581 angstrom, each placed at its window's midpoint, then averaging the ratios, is 1.10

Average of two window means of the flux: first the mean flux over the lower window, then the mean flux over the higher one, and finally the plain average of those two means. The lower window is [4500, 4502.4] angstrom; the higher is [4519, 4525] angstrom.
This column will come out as 0.87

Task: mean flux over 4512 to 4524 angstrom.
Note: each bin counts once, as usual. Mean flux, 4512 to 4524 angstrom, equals 0.89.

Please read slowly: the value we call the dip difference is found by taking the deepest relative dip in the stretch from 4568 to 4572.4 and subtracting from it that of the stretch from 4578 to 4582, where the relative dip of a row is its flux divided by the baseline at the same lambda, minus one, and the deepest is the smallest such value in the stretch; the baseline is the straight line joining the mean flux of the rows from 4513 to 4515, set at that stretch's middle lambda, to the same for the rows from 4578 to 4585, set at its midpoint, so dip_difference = 0.2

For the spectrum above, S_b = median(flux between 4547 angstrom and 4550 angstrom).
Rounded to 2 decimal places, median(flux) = 0.73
